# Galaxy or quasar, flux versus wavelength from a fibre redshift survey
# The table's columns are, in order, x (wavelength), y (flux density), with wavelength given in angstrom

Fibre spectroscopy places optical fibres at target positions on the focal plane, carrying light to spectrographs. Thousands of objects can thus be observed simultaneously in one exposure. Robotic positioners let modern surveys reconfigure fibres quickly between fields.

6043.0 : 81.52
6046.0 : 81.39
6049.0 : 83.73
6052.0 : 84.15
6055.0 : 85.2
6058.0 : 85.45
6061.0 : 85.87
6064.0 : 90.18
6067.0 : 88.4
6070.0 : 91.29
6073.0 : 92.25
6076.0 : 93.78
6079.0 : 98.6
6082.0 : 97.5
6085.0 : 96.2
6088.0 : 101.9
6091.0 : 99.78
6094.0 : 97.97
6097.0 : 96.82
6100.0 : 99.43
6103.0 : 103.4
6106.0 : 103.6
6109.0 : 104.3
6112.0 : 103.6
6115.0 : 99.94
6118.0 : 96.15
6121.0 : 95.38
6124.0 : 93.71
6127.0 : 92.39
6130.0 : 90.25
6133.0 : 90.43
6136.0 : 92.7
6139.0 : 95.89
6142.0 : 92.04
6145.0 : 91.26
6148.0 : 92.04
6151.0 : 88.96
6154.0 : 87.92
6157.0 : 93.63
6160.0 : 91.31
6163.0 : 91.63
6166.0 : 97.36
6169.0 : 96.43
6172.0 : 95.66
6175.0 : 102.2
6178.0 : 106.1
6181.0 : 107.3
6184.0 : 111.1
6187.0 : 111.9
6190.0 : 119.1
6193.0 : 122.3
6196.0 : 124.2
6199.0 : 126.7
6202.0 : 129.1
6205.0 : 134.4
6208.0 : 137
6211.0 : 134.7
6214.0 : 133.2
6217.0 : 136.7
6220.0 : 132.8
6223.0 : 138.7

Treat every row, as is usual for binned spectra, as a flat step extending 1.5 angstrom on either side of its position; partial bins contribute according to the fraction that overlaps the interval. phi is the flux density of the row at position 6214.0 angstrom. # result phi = 133.2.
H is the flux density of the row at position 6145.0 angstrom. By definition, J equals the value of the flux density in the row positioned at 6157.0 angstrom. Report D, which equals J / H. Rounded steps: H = 91.26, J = 93.63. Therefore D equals 1.03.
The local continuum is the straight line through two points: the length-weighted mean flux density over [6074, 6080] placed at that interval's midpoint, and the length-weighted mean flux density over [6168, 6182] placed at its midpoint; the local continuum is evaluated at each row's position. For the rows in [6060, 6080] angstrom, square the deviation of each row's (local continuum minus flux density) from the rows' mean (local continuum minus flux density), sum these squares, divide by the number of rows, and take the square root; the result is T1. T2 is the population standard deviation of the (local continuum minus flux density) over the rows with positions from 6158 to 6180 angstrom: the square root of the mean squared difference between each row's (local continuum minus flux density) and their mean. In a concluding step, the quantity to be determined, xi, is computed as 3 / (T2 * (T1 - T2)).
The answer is -0.5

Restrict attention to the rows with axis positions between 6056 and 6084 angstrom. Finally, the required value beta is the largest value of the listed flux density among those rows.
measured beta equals 98.6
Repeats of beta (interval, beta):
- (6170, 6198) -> 124.2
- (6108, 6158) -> 104.3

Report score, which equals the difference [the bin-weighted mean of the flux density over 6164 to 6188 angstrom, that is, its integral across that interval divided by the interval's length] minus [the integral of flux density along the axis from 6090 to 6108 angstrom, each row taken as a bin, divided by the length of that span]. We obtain 3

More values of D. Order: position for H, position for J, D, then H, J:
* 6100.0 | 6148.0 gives 0.93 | 99.43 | 92.04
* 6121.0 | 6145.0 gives 0.96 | 95.38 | 91.26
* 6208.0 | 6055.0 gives 0.62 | 137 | 85.2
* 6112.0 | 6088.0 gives 0.98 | 103.6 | 101.9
